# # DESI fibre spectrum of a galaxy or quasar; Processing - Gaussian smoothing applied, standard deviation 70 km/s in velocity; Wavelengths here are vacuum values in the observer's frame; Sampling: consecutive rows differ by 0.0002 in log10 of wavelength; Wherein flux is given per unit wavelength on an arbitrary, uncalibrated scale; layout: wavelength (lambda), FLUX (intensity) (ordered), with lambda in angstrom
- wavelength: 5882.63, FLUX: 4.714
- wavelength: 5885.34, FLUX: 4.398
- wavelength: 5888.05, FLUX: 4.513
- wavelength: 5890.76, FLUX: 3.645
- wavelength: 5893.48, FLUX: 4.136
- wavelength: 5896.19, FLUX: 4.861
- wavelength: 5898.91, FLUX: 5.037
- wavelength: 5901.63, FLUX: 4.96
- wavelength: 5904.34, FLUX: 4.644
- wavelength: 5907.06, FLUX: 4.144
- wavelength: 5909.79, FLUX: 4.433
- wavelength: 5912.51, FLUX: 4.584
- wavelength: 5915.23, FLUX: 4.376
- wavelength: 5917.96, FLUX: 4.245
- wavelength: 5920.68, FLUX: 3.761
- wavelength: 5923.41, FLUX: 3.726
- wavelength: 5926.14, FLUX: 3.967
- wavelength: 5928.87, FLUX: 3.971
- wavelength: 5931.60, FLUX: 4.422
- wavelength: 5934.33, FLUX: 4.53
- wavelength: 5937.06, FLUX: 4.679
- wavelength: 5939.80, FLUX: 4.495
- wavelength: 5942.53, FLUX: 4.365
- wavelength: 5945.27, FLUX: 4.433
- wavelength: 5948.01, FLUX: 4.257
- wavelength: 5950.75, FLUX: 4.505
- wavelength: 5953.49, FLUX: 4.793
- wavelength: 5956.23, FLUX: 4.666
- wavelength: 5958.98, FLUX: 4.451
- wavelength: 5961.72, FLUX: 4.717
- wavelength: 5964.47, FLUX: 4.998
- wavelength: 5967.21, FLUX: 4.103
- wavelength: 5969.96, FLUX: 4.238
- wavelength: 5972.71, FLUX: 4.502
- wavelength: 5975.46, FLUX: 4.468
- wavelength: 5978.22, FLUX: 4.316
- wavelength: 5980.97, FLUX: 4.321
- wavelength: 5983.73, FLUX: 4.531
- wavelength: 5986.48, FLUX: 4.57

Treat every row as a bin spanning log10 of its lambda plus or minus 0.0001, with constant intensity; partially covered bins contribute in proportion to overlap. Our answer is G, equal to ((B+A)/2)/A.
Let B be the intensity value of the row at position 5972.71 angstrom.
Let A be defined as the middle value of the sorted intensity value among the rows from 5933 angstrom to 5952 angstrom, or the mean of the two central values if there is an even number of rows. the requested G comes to 1.001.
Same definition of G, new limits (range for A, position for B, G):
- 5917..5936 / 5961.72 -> 1.094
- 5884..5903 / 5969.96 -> 0.970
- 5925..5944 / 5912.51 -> 1.018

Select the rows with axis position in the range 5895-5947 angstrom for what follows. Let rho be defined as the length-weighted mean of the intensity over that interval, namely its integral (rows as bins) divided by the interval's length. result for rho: 4.40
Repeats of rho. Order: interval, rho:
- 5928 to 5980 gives 4.47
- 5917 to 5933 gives 4.01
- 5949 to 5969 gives 4.59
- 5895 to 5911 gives 4.68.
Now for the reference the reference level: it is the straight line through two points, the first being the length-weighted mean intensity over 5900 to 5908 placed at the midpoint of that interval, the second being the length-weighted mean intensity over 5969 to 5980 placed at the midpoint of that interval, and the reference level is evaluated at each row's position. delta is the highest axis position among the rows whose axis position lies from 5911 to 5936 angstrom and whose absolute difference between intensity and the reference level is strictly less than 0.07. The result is 5934.33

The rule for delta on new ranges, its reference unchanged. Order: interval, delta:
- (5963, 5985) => 5980.97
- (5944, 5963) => 5958.98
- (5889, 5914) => 5912.51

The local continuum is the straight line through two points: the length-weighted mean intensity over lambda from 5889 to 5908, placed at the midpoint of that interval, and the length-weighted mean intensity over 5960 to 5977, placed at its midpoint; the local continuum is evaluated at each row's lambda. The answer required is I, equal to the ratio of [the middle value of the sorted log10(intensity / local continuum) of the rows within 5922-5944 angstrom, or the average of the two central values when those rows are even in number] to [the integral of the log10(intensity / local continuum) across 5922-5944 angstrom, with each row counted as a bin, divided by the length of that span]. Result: 0.4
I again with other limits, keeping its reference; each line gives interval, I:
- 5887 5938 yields 0.4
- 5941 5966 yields 0.1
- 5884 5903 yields -1.0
